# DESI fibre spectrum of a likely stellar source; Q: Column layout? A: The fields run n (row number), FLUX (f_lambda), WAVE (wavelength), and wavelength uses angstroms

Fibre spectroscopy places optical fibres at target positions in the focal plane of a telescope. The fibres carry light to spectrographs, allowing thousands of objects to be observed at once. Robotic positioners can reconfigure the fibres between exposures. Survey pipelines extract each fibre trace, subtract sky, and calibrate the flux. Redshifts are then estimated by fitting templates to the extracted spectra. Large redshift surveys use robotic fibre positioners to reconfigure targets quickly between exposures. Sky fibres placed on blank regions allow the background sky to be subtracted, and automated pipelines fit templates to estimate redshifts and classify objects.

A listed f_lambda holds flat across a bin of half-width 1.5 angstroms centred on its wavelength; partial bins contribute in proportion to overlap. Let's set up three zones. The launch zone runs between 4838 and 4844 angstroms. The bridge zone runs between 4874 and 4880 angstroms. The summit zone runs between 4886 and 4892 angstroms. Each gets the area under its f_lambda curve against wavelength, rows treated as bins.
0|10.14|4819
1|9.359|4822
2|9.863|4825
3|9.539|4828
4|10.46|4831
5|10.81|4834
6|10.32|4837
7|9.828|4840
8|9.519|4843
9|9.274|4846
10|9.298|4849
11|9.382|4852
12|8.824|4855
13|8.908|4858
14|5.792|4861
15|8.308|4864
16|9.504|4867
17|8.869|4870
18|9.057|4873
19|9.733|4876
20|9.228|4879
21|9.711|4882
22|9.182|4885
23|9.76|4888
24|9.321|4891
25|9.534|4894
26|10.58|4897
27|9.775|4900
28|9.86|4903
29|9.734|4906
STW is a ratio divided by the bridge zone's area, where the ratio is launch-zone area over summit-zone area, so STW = 0.018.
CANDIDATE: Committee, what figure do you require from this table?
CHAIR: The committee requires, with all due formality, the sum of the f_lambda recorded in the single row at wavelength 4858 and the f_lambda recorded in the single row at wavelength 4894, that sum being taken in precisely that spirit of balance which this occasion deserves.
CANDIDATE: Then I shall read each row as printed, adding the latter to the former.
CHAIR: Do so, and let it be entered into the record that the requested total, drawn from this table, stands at 18.4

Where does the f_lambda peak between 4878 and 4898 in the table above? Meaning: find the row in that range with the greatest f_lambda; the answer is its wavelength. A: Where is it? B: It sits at 4897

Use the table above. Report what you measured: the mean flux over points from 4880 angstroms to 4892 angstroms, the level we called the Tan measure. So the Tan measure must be 9.5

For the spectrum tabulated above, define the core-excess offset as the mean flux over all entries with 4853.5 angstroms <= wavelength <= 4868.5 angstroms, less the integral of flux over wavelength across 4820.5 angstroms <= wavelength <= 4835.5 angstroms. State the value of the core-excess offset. -142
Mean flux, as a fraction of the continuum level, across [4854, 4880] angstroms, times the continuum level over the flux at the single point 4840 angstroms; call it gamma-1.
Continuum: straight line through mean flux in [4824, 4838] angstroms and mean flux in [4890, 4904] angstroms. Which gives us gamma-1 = 0.90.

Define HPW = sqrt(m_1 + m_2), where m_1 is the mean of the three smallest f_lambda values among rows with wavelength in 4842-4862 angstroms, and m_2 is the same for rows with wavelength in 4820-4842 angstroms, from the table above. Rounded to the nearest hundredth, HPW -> 4.17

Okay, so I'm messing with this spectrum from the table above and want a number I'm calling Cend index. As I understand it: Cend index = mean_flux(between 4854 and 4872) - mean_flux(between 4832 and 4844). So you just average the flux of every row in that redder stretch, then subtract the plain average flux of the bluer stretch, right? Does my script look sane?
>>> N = -1.8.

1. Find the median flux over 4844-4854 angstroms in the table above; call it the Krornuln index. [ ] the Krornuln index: 9.30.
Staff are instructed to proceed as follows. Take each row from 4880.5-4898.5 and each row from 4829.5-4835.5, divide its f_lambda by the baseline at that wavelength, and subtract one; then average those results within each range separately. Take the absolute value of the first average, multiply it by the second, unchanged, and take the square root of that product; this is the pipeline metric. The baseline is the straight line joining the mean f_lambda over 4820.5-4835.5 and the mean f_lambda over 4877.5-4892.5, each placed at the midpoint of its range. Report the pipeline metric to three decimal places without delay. 0.045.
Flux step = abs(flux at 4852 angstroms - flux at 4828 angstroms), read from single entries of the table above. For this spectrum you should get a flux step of 0.2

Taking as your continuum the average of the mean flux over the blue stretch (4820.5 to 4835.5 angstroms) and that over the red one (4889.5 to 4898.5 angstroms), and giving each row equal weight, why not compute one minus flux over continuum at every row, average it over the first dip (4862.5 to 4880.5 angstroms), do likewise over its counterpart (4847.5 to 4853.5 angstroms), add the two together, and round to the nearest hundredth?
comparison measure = 0.14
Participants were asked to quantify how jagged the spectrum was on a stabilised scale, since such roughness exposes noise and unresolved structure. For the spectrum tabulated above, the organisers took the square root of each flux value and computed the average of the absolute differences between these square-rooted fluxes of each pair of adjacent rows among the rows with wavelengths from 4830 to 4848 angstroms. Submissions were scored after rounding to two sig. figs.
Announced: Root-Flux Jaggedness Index 0.059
